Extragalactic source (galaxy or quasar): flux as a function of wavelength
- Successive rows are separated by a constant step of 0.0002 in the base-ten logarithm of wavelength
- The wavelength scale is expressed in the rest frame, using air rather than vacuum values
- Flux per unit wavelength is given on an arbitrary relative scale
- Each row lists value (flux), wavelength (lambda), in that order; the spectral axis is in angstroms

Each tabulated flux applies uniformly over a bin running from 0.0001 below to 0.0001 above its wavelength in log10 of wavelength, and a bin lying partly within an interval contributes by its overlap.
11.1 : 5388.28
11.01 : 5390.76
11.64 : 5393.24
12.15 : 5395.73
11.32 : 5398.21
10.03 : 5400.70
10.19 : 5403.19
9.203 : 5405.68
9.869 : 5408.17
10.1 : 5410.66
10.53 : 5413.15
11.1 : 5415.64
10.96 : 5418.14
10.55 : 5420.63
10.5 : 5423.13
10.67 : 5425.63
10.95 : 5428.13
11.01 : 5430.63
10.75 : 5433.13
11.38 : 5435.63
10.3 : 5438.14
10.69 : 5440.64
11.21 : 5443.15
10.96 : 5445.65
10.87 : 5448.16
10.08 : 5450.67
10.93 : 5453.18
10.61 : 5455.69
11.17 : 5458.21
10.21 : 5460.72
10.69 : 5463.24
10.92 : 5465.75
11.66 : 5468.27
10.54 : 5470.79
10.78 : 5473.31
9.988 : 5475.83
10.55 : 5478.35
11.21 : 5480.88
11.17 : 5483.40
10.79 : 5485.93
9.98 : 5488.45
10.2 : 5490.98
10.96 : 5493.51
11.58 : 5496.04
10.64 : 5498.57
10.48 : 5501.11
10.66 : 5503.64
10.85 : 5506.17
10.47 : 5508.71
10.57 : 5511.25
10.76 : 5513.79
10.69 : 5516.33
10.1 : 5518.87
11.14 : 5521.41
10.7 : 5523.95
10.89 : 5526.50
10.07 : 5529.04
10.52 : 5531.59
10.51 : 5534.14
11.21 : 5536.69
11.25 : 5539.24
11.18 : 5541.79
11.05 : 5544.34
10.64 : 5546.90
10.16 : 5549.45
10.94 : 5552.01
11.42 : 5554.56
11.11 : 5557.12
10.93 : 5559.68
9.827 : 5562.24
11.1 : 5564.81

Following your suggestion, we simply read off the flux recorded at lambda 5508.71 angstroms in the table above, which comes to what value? 10.47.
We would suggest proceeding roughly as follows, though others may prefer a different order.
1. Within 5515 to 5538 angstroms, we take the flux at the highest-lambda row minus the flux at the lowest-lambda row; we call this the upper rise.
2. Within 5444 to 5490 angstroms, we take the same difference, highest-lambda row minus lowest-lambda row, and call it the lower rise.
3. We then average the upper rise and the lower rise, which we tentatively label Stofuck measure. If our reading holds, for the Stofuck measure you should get -0.23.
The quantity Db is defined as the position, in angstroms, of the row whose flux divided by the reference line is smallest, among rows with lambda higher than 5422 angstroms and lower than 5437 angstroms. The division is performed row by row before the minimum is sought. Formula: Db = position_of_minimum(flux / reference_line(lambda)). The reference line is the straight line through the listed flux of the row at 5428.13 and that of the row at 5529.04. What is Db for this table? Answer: 5423.13 angstroms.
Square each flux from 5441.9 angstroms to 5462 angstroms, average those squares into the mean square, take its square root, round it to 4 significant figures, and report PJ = 10.76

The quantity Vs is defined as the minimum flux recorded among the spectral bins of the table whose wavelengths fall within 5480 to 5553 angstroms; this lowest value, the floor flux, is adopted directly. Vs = 9.98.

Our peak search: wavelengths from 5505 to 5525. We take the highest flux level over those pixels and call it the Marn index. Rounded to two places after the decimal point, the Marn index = 11.14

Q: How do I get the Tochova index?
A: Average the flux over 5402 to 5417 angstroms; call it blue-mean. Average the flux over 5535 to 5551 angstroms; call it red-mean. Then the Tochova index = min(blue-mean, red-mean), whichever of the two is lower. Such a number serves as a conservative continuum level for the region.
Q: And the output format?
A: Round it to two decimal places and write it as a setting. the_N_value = 10.17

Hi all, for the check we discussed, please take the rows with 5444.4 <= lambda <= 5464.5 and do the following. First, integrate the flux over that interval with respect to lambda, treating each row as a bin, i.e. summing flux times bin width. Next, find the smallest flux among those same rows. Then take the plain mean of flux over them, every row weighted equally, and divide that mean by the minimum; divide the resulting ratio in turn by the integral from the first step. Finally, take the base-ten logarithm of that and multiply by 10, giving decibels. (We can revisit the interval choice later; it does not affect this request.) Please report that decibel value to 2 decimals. -23.07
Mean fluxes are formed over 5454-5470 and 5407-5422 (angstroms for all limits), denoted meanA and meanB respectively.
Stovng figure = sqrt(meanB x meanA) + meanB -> 21.2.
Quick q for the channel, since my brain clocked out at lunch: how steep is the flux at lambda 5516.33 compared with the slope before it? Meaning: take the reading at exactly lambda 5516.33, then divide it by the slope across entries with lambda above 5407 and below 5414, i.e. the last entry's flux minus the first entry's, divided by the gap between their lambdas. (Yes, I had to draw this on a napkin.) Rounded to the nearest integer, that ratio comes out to 81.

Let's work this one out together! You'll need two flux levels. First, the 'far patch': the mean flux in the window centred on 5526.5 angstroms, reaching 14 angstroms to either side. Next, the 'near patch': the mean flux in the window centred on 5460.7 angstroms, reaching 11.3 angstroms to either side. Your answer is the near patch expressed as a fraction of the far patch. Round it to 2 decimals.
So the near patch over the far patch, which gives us 1.00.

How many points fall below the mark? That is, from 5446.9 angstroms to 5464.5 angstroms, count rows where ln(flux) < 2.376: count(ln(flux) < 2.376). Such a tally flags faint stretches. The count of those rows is 4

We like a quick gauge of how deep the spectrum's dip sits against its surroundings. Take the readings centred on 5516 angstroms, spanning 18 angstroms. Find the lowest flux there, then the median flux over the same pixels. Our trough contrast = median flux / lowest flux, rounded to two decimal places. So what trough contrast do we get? 1.06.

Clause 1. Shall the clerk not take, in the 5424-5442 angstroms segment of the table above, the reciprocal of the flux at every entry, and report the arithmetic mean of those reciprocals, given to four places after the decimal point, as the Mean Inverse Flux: 0.0925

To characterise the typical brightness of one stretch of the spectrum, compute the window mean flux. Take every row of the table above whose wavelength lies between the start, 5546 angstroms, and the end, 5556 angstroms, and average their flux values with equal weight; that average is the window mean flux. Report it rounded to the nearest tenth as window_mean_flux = 10.8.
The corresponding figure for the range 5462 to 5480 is 10.7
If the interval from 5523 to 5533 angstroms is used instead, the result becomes 10.5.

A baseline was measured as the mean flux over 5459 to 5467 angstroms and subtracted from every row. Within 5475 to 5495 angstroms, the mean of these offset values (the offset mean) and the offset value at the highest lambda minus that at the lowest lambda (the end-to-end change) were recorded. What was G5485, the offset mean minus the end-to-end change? -1.0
